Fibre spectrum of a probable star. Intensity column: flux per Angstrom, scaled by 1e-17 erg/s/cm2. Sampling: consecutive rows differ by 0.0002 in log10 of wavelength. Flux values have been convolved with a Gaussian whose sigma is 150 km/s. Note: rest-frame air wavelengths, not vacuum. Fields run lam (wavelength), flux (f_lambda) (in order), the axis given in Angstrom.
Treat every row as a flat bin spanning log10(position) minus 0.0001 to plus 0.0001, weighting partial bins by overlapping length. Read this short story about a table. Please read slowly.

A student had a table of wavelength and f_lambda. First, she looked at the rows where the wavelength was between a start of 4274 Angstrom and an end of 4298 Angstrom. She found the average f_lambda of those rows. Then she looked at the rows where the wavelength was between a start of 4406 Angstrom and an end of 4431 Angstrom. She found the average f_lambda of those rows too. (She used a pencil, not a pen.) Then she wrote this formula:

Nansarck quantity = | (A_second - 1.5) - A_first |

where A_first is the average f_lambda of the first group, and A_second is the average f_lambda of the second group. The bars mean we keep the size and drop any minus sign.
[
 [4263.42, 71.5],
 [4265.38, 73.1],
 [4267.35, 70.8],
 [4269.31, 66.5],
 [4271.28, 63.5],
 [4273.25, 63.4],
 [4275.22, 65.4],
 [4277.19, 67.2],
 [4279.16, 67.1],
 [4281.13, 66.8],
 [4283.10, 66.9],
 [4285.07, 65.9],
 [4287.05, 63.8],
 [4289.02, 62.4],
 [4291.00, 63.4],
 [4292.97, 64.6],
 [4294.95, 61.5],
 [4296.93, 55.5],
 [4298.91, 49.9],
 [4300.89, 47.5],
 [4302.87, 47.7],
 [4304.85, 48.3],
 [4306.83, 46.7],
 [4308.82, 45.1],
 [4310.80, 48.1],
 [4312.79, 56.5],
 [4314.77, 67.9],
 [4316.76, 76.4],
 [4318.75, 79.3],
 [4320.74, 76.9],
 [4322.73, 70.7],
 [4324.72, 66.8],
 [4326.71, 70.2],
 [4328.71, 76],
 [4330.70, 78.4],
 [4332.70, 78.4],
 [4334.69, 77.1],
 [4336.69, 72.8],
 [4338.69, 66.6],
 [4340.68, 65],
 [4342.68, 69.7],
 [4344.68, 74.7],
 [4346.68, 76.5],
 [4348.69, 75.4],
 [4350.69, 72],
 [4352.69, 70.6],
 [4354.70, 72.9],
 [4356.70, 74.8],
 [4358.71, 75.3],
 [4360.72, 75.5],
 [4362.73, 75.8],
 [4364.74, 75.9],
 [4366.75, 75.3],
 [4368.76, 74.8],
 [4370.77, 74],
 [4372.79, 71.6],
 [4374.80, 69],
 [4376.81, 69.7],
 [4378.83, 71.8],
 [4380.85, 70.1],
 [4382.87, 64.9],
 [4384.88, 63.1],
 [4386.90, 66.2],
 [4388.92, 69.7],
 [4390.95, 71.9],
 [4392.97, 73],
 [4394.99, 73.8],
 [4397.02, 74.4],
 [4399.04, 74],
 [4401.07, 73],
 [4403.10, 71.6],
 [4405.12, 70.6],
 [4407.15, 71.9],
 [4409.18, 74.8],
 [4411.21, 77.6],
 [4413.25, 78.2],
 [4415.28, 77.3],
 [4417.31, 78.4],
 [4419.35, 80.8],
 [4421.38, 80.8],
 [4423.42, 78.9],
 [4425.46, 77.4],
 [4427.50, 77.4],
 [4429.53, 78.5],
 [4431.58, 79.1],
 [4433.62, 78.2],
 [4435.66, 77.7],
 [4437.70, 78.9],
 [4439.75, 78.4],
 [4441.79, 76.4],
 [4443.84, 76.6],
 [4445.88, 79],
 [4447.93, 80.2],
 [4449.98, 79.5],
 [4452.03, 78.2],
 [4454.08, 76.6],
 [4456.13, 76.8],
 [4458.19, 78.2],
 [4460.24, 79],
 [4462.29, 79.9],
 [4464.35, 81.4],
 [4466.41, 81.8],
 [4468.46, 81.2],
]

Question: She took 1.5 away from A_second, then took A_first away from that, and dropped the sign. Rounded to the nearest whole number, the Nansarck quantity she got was 12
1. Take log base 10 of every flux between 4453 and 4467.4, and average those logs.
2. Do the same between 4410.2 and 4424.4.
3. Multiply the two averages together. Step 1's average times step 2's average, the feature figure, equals 3.60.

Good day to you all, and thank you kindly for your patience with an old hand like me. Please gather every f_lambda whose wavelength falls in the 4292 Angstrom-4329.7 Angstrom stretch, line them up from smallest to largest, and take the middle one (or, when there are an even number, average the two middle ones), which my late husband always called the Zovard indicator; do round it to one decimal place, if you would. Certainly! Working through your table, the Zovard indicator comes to 61.5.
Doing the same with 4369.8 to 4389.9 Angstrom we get 69.7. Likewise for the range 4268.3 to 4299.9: 64.2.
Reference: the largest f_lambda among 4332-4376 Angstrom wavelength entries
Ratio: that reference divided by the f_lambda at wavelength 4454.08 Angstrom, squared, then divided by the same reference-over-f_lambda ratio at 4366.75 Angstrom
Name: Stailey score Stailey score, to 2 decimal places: 1.01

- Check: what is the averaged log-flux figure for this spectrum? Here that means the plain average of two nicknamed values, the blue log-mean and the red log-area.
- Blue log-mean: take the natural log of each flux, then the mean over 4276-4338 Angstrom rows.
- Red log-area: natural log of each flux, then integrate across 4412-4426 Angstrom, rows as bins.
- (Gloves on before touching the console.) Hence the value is 33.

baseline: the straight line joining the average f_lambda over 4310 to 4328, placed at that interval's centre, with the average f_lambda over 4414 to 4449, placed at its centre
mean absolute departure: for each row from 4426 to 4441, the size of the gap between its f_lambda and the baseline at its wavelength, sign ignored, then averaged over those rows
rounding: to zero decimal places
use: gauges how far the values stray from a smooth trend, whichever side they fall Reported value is 1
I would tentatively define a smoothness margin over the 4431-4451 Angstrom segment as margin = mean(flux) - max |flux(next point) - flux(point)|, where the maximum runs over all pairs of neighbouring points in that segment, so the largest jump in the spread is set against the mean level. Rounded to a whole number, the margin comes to 76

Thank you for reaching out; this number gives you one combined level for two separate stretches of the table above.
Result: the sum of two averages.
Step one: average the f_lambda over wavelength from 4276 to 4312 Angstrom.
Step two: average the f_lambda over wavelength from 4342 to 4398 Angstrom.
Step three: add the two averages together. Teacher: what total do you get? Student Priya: 130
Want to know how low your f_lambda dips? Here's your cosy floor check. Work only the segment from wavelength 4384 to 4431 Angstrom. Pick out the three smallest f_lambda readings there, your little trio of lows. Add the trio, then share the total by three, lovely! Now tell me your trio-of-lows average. 66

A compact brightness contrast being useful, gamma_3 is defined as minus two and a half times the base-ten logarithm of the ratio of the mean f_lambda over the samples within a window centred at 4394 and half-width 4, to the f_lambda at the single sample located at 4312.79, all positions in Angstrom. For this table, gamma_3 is -0.3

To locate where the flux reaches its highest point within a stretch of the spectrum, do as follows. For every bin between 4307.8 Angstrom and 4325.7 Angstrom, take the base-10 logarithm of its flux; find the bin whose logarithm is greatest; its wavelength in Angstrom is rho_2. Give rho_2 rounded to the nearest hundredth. 4318.75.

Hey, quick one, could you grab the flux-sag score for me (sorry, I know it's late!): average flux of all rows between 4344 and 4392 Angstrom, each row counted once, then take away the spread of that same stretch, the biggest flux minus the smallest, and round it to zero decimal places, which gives 59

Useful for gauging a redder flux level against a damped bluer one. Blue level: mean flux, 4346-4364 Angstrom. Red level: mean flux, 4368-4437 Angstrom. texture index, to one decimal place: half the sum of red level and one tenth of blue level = 40.7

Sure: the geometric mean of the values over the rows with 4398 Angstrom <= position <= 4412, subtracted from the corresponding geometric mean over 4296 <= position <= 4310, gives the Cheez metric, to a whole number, -25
